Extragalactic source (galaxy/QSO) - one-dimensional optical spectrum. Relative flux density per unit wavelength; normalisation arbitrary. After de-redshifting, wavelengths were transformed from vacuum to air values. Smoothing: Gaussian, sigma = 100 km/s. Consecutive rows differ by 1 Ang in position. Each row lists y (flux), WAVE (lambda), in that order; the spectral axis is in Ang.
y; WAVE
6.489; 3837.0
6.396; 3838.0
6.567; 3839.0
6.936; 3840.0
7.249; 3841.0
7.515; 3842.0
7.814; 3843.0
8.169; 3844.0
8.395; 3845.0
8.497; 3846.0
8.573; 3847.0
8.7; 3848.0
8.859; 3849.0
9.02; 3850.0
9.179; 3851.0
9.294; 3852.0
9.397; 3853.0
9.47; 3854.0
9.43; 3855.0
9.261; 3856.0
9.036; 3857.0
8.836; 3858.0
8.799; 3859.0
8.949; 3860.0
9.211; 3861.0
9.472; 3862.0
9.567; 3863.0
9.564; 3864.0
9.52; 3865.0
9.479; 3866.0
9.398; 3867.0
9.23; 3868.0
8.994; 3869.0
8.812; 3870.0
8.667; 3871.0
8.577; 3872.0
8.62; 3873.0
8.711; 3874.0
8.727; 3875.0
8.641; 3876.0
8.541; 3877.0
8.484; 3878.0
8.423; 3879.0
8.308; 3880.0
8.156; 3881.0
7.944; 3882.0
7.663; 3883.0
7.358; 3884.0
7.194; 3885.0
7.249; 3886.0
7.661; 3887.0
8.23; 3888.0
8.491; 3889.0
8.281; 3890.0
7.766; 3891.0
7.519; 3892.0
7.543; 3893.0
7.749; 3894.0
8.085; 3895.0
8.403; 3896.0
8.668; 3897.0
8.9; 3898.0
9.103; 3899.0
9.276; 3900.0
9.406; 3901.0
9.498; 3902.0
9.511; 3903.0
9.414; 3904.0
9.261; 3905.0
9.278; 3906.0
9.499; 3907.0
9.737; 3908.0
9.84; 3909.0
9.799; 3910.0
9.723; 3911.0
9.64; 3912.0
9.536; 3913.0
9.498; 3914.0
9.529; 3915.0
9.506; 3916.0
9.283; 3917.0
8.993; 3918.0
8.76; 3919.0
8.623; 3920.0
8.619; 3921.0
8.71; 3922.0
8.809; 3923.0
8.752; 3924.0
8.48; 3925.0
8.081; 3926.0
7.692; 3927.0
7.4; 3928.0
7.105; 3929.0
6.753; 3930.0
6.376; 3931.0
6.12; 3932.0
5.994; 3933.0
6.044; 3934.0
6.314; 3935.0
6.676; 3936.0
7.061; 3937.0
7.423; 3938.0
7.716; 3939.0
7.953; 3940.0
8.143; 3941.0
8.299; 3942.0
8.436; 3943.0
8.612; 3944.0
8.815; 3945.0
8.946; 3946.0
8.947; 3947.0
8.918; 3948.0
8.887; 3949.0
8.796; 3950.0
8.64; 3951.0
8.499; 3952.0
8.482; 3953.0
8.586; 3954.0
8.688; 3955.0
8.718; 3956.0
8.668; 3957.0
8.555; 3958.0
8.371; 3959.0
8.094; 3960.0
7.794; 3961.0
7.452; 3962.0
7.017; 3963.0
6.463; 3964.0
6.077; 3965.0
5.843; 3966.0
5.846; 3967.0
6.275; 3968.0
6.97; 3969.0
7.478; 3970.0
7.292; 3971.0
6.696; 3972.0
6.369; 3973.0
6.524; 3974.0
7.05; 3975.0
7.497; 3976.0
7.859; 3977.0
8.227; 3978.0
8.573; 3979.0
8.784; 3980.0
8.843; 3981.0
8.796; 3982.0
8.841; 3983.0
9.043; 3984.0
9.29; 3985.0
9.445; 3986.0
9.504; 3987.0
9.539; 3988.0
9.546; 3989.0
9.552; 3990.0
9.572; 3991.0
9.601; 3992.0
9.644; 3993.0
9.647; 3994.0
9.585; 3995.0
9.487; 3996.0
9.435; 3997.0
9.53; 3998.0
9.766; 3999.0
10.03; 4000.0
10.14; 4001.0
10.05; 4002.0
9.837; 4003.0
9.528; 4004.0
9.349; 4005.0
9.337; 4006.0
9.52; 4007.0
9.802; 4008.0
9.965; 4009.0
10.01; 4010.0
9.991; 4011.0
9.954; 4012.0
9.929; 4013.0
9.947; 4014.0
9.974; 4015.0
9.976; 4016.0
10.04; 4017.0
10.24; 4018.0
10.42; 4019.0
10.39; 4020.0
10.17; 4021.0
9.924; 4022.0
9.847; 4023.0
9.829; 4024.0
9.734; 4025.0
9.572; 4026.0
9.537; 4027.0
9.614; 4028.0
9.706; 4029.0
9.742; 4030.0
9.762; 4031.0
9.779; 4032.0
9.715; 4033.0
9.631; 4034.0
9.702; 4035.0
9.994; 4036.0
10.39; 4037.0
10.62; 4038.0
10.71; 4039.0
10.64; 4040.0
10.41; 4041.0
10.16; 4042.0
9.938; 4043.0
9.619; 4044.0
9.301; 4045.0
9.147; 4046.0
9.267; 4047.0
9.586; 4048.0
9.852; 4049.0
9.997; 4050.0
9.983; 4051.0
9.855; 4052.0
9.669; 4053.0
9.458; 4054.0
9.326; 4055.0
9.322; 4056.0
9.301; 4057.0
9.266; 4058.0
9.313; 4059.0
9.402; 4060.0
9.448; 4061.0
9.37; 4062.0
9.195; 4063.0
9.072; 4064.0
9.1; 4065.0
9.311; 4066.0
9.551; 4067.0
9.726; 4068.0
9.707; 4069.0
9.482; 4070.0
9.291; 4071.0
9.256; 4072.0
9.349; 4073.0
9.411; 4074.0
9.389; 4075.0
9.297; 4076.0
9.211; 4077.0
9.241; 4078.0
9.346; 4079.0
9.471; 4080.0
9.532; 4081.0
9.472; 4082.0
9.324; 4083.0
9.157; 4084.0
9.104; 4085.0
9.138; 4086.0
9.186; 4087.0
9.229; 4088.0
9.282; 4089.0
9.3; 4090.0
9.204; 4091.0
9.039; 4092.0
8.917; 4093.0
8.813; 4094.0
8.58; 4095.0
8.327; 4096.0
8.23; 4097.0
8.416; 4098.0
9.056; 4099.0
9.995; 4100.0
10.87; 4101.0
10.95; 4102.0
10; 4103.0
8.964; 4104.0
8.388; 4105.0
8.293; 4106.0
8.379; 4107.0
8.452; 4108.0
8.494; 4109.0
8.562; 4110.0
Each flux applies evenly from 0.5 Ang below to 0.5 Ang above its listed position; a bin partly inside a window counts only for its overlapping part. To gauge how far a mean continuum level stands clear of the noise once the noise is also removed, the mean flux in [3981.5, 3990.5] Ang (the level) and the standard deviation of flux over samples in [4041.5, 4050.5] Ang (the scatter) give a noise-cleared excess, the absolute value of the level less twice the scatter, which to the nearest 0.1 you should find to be 8.6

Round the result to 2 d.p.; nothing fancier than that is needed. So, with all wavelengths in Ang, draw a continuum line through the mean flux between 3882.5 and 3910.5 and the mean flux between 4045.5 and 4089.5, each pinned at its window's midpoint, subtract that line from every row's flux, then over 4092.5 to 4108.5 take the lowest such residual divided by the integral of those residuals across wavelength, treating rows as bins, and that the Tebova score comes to 0.16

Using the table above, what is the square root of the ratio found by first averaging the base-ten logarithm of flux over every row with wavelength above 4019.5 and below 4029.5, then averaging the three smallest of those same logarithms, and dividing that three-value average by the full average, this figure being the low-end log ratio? 0.994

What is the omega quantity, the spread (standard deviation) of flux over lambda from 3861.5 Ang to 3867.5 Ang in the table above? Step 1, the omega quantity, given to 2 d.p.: 0.06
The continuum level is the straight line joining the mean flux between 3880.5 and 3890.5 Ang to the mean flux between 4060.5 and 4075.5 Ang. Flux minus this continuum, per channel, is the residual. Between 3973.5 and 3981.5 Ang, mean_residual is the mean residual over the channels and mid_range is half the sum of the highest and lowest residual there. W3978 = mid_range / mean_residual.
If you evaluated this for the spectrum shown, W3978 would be 1.3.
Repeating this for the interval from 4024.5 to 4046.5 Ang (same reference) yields 1.0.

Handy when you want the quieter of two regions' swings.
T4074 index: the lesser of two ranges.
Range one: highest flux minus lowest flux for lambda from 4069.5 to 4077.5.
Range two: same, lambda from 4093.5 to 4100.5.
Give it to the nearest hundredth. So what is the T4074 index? 0.27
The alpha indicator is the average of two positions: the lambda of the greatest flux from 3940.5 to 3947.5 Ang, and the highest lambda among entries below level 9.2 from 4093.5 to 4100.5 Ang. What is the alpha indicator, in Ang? 4023.0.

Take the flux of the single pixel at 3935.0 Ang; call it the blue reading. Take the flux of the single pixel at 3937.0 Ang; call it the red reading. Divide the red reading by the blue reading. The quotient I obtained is 1.12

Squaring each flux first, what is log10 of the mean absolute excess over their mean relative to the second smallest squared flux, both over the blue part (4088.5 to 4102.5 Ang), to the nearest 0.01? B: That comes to -0.77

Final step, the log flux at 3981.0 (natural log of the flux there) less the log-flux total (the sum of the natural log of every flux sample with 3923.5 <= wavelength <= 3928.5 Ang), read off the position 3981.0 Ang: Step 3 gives -8.3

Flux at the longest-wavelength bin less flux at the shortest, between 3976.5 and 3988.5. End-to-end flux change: 1.7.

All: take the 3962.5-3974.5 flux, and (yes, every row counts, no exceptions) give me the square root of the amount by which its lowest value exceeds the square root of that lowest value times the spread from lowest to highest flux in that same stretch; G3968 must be 1.7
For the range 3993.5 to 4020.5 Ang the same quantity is 2.5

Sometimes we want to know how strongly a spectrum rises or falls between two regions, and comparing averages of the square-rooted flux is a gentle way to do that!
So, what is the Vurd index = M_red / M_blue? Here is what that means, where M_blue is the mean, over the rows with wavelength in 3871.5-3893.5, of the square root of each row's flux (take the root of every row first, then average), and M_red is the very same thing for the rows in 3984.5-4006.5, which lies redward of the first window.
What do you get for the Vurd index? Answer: 1.09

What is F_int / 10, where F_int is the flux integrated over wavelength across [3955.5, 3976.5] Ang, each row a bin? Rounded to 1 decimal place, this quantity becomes 15.1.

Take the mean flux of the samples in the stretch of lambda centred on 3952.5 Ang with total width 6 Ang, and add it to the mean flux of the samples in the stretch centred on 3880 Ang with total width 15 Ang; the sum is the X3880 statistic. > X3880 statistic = 16.7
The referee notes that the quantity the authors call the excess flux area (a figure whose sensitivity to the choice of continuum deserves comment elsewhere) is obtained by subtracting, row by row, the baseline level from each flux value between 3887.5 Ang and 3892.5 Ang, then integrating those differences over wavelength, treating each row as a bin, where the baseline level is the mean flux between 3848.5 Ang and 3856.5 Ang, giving -5.9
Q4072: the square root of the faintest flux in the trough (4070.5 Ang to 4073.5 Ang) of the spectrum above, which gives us 3.04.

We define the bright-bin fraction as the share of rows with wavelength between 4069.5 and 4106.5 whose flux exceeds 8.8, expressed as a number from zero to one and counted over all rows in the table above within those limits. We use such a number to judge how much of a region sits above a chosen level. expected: 0.84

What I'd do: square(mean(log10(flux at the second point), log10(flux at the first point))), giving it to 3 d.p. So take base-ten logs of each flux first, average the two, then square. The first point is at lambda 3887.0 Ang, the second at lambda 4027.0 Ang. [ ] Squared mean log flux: 0.868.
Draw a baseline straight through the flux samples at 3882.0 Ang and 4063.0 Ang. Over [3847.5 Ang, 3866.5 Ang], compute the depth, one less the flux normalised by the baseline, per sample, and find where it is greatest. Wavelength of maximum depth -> 3848.0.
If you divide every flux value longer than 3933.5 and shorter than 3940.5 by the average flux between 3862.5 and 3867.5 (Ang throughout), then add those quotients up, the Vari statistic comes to 5.2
